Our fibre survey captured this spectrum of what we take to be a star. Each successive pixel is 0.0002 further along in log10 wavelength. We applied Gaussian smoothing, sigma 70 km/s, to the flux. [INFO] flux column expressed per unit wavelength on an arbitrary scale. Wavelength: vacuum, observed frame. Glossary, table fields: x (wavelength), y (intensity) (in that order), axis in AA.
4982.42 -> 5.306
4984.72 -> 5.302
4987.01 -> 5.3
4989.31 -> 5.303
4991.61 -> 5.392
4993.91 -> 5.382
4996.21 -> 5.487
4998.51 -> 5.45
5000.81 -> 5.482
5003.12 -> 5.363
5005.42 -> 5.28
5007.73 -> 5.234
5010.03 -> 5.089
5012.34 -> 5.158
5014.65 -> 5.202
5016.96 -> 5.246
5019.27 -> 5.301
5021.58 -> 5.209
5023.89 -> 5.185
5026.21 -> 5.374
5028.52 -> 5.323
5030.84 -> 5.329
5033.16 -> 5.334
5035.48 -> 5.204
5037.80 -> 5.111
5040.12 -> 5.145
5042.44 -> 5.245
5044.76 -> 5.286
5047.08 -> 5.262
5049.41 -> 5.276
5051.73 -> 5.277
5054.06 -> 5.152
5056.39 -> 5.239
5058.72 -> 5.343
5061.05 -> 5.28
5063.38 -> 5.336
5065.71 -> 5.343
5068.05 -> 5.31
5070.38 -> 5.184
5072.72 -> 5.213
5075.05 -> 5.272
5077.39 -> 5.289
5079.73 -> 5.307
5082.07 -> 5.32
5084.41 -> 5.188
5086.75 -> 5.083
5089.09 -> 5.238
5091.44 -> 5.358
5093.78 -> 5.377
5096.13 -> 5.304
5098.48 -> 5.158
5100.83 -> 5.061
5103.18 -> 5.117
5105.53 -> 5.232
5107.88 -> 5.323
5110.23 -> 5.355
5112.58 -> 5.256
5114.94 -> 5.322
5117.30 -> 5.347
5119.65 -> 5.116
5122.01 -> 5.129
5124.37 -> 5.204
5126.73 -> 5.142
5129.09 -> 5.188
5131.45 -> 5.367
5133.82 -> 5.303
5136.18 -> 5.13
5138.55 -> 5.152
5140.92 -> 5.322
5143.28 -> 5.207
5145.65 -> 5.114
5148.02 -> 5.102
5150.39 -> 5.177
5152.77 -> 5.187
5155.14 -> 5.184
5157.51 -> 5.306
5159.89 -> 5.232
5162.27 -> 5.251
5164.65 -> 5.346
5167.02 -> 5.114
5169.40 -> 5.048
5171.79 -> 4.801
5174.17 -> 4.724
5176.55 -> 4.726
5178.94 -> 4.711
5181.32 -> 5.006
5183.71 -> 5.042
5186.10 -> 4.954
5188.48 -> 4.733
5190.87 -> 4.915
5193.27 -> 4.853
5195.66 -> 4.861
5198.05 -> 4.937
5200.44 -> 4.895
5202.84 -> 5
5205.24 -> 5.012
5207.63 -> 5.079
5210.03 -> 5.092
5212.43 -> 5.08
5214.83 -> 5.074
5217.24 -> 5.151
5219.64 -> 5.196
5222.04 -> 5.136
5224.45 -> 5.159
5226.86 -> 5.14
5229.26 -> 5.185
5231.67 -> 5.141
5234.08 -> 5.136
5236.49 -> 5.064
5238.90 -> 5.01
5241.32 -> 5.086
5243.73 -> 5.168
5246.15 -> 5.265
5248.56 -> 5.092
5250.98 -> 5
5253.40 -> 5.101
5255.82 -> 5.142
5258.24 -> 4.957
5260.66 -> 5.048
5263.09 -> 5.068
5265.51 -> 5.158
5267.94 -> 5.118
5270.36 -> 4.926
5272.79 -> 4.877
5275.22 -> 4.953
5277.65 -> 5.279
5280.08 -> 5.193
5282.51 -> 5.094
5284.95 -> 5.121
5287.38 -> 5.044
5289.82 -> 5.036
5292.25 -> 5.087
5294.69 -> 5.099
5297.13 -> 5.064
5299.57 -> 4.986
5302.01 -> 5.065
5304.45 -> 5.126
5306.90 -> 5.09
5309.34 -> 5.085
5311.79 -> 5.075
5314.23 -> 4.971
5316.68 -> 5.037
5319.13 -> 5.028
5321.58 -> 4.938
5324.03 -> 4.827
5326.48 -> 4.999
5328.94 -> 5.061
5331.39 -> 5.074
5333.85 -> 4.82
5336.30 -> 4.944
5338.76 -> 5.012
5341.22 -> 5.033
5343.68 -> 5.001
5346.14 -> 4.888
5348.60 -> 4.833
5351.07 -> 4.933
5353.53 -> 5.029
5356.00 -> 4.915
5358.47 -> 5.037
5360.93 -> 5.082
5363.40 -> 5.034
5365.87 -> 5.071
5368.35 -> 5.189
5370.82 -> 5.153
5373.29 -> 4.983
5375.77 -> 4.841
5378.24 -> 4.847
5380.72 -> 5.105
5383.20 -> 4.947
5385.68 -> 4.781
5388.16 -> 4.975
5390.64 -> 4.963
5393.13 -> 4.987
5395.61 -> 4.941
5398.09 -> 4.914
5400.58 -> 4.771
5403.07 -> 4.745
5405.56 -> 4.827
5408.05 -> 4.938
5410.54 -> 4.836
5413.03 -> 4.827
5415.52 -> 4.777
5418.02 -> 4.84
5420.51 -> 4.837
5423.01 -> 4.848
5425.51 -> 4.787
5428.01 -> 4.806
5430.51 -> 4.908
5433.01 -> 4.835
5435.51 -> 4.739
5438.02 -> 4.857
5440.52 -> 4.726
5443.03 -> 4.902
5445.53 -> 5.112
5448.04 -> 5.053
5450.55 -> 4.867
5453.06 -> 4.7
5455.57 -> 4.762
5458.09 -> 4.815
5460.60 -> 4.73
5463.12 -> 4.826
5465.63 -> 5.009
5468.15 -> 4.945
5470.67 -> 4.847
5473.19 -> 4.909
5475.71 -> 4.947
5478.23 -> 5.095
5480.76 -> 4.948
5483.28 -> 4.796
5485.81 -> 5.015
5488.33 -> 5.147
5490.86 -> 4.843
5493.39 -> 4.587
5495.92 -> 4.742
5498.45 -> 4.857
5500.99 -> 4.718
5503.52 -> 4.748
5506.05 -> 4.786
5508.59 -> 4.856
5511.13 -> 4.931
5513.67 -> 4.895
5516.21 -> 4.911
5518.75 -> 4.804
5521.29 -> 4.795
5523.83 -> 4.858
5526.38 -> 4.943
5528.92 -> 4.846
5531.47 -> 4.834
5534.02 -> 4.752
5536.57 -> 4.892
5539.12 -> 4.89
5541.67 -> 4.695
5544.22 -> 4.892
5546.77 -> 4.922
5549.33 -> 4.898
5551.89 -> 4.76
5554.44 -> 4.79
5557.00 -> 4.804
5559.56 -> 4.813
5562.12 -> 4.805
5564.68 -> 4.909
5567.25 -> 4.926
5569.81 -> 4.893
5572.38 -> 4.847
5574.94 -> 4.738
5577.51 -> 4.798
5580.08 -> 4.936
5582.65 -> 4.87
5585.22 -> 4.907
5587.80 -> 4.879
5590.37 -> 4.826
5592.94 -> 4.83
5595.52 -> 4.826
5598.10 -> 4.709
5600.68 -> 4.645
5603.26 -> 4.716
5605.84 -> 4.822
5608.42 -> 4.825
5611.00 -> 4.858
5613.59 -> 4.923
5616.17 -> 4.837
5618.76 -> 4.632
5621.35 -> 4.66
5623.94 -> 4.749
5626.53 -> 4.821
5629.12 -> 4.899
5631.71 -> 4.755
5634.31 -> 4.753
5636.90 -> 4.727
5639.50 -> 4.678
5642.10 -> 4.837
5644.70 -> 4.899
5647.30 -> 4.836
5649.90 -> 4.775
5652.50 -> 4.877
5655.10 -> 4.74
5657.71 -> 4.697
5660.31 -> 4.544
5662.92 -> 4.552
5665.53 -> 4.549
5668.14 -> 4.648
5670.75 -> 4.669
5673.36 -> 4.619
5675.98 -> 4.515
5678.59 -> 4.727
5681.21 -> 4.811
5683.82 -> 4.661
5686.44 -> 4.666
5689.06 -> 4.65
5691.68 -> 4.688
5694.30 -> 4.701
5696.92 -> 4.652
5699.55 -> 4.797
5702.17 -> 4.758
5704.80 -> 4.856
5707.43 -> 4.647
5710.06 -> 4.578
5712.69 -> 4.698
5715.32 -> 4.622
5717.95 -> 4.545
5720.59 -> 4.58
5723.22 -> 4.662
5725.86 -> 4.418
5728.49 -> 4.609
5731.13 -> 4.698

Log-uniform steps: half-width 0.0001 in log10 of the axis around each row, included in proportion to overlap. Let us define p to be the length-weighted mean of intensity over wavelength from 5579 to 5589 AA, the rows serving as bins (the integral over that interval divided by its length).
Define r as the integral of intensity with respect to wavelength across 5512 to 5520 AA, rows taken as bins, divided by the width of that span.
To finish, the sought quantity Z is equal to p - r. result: 0.02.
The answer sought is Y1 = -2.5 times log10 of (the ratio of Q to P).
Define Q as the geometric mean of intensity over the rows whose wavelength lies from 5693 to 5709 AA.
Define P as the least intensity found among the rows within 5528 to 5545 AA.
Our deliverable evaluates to -0.009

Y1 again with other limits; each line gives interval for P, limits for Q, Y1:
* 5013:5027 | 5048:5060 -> -0.015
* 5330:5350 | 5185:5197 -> -0.010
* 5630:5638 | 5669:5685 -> 0.014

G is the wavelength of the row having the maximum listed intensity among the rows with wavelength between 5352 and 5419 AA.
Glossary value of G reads 5368.35 AA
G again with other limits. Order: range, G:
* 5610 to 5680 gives 5613.59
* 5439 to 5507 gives 5488.33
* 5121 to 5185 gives 5131.45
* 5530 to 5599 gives 5580.08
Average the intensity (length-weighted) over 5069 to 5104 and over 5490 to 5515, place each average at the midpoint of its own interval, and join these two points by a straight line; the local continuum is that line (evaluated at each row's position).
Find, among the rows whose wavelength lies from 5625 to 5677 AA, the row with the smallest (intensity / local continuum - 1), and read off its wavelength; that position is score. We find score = 5675.98 AA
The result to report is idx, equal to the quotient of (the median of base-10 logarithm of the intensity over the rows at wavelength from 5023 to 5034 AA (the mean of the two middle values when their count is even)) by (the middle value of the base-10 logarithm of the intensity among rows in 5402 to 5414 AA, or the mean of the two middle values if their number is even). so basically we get 1.06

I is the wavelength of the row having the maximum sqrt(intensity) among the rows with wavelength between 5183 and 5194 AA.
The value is 5183.71 AA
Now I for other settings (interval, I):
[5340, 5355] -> 5341.22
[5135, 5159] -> 5140.92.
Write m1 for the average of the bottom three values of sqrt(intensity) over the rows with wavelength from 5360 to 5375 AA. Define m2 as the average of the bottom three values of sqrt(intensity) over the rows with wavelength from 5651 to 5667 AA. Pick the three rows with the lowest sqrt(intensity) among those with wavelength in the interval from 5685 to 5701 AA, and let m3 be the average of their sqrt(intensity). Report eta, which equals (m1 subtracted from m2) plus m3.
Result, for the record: 2.05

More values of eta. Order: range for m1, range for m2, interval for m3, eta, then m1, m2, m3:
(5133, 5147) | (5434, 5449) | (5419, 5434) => 2.11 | 2.27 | 2.18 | 2.19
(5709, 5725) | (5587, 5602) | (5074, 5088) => 2.31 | 2.14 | 2.17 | 2.28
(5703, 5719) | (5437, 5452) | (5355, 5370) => 2.29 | 2.14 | 2.19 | 2.23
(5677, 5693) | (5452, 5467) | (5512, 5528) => 2.21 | 2.16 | 2.18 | 2.20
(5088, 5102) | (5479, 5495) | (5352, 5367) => 2.14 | 2.27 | 2.18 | 2.23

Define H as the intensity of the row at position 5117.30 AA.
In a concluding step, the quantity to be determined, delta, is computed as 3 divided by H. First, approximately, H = 5.347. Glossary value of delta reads 0.56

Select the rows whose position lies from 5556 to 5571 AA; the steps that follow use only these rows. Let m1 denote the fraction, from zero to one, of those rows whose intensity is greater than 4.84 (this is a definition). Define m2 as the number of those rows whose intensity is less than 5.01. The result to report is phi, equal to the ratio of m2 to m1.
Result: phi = 12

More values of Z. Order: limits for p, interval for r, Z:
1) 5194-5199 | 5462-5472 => -0.01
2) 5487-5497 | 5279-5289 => -0.27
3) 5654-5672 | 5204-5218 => -0.45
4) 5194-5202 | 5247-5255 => -0.18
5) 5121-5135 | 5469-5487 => 0.29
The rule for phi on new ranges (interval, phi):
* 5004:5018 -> 0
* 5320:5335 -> 6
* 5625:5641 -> 36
